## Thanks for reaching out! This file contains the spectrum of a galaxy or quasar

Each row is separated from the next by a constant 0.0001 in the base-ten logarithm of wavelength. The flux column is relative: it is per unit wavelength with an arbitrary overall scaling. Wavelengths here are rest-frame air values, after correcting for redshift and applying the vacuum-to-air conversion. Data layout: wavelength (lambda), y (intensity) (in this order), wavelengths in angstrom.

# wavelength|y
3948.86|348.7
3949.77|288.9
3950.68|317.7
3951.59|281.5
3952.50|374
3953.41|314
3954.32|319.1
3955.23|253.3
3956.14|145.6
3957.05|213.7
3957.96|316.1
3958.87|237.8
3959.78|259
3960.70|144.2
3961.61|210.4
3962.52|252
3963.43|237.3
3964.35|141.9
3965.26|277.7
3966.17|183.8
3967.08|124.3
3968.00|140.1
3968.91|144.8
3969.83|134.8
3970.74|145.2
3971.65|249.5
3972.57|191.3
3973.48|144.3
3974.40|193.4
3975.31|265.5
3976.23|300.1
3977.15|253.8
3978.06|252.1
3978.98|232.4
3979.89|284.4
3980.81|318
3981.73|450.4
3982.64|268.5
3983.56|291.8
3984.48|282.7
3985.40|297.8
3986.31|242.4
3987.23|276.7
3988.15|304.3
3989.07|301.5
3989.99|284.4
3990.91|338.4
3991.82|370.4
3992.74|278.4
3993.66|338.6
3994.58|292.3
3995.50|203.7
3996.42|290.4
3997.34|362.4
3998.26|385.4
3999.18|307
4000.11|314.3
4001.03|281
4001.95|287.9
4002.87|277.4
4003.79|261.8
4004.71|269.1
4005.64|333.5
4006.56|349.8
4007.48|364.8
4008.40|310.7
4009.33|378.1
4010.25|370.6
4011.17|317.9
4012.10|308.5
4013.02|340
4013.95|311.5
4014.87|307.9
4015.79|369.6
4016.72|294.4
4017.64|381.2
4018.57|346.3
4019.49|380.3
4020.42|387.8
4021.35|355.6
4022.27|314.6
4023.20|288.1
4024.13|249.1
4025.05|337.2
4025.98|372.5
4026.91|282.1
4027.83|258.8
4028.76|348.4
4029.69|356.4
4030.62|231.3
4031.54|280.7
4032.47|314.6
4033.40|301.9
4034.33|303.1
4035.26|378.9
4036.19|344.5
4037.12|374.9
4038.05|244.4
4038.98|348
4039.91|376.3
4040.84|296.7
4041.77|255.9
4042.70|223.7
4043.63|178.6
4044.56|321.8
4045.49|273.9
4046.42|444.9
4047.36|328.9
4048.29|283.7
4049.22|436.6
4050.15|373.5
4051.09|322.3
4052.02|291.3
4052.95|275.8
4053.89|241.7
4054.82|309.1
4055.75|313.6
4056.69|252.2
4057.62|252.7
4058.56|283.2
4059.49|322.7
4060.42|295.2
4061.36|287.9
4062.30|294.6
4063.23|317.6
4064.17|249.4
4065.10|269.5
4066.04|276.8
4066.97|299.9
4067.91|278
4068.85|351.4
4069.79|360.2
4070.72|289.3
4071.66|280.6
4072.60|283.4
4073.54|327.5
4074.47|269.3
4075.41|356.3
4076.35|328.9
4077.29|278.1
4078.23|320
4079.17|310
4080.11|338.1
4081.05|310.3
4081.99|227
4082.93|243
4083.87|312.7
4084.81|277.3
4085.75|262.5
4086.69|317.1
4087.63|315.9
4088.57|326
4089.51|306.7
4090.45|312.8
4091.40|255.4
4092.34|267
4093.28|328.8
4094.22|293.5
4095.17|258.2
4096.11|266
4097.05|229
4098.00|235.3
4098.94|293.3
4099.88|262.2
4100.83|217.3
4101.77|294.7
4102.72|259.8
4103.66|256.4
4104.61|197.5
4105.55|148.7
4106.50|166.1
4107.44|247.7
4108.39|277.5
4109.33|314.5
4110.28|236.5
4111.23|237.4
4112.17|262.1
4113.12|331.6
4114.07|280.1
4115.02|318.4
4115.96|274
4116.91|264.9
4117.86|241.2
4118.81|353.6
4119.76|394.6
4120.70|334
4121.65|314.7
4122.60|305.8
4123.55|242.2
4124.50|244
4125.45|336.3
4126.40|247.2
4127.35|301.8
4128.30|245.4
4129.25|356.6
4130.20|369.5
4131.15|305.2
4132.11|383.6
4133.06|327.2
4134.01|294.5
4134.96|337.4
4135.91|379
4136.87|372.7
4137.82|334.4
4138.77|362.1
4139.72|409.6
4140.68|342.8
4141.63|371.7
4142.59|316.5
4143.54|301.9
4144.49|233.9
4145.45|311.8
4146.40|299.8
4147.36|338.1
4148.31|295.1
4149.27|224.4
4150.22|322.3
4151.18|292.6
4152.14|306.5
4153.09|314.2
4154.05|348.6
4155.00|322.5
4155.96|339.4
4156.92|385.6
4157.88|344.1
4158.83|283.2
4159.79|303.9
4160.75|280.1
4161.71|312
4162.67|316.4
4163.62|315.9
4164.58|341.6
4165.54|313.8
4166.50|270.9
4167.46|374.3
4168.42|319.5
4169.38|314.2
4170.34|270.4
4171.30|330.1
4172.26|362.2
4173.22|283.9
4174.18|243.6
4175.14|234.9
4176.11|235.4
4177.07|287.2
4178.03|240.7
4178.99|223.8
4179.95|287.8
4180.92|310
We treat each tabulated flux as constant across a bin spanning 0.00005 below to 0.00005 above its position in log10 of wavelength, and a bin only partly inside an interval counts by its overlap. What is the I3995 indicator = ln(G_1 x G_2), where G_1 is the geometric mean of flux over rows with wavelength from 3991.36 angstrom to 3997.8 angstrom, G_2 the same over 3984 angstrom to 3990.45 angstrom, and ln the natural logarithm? 11.4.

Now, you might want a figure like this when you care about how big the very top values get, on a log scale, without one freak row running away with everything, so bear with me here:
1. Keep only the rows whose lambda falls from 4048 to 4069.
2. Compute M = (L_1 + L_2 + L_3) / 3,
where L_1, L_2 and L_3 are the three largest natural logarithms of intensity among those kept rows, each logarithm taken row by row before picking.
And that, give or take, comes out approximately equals 5.95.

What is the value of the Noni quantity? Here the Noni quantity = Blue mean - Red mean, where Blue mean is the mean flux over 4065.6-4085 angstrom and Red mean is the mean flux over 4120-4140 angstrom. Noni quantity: -23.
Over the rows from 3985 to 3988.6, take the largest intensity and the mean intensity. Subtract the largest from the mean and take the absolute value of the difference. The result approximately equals 24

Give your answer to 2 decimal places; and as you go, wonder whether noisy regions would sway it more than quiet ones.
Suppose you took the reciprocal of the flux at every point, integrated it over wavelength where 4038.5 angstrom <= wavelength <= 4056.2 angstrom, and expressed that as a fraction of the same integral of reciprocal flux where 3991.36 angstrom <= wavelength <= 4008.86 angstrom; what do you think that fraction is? 1.03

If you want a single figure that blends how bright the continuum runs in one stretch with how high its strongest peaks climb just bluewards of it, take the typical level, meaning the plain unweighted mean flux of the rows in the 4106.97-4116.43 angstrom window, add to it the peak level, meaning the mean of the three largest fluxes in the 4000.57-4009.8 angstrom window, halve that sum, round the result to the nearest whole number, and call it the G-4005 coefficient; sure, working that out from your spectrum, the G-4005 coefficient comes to 321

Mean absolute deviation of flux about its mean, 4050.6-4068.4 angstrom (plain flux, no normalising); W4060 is 20.5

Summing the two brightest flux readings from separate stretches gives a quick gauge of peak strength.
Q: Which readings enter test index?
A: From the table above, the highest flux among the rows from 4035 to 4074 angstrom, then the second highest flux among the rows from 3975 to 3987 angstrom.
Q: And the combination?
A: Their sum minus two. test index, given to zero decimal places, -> 761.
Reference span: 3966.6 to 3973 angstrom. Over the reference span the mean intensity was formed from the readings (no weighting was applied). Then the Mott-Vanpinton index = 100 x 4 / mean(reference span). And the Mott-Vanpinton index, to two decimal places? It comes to 2.48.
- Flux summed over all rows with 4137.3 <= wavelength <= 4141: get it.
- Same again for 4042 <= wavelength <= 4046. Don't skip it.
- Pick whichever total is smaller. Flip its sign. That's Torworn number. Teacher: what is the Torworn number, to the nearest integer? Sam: -998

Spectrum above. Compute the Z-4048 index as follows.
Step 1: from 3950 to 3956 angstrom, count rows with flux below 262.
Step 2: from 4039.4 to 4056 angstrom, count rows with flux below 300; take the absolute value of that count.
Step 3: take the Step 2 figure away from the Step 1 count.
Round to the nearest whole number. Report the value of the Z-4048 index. -8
